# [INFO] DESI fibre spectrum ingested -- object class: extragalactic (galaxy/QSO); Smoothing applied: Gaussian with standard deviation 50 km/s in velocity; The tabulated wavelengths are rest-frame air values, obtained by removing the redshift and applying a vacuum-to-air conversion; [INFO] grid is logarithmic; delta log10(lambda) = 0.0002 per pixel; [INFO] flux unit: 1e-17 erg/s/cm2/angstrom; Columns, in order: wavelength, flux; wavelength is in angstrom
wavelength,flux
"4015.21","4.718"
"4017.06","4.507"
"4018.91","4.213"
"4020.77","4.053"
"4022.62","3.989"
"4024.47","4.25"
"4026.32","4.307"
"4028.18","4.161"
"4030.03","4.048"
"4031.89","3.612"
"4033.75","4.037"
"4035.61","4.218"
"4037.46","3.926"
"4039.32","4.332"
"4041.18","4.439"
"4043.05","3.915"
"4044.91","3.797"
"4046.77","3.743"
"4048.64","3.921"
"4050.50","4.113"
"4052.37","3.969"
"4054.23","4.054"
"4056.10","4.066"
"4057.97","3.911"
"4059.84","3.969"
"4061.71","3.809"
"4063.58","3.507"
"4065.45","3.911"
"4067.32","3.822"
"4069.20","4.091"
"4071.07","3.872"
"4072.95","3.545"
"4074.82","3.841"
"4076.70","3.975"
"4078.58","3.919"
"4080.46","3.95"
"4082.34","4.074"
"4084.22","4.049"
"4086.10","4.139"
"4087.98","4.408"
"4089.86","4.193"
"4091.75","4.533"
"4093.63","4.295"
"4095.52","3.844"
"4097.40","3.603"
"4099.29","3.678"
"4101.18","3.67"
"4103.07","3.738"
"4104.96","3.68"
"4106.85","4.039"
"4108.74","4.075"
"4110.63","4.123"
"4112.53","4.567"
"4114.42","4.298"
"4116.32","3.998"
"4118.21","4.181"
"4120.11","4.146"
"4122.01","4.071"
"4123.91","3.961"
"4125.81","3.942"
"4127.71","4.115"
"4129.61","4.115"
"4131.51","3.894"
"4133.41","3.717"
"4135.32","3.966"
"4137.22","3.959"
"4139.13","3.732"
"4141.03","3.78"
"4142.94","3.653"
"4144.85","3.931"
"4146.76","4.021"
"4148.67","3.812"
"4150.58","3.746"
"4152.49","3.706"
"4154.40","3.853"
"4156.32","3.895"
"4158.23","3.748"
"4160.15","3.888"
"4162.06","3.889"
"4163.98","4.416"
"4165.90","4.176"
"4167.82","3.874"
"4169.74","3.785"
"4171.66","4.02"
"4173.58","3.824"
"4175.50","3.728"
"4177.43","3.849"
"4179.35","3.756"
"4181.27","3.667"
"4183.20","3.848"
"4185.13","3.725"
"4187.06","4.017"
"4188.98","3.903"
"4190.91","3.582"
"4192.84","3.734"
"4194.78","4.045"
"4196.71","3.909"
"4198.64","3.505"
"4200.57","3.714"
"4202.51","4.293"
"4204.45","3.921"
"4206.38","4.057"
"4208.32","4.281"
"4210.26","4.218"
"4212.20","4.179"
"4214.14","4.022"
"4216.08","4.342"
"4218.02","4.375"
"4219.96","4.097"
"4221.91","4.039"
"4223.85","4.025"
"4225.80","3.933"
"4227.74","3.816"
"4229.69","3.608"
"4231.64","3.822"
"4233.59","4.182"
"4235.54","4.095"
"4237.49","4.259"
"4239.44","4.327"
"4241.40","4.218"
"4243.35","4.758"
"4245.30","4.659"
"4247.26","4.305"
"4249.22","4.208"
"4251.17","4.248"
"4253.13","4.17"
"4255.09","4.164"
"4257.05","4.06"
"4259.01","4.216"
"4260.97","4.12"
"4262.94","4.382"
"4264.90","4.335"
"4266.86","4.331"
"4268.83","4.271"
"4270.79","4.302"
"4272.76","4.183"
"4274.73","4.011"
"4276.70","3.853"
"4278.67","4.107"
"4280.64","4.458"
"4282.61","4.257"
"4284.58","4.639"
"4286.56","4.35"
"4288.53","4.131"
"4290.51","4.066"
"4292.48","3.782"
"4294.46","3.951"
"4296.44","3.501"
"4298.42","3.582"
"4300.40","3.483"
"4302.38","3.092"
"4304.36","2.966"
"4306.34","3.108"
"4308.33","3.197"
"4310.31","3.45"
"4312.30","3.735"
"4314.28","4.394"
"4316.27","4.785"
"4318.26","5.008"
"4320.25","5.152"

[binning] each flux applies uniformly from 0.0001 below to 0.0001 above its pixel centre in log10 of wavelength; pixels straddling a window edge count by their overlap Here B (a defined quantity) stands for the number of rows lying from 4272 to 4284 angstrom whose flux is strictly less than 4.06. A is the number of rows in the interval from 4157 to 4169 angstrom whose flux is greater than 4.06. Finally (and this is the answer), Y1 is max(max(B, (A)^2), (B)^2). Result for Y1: 4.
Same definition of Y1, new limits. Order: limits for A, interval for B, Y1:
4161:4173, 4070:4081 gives 36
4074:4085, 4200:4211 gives 9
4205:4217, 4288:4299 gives 16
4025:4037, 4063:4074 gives 25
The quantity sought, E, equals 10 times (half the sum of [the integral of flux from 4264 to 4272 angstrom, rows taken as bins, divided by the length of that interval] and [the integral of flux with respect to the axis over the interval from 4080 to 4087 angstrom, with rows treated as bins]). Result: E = 164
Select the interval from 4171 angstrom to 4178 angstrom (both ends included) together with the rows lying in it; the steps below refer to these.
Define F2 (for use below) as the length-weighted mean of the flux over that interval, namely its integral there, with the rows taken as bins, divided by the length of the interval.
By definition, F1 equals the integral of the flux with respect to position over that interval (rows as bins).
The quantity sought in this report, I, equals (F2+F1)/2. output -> 15.4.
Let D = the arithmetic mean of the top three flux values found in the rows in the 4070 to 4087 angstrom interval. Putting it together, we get 4.09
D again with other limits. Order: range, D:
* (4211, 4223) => 4.30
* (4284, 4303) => 4.37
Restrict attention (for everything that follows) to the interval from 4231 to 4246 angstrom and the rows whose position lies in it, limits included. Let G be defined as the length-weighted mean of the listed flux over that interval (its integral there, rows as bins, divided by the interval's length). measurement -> 4.29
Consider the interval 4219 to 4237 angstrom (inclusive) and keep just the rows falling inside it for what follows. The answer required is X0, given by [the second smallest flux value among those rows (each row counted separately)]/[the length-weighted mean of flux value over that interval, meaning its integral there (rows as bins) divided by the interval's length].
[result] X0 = 0.962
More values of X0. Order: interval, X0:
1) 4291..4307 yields 0.894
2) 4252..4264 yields 0.984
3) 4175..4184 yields 0.989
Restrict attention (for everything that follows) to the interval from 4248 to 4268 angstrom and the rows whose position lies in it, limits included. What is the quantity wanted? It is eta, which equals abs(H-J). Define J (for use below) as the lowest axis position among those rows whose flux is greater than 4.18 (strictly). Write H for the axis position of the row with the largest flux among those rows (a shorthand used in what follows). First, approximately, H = 4262.94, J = 4249.22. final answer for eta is 13.7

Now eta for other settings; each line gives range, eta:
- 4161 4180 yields 0.0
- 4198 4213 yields 0.0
